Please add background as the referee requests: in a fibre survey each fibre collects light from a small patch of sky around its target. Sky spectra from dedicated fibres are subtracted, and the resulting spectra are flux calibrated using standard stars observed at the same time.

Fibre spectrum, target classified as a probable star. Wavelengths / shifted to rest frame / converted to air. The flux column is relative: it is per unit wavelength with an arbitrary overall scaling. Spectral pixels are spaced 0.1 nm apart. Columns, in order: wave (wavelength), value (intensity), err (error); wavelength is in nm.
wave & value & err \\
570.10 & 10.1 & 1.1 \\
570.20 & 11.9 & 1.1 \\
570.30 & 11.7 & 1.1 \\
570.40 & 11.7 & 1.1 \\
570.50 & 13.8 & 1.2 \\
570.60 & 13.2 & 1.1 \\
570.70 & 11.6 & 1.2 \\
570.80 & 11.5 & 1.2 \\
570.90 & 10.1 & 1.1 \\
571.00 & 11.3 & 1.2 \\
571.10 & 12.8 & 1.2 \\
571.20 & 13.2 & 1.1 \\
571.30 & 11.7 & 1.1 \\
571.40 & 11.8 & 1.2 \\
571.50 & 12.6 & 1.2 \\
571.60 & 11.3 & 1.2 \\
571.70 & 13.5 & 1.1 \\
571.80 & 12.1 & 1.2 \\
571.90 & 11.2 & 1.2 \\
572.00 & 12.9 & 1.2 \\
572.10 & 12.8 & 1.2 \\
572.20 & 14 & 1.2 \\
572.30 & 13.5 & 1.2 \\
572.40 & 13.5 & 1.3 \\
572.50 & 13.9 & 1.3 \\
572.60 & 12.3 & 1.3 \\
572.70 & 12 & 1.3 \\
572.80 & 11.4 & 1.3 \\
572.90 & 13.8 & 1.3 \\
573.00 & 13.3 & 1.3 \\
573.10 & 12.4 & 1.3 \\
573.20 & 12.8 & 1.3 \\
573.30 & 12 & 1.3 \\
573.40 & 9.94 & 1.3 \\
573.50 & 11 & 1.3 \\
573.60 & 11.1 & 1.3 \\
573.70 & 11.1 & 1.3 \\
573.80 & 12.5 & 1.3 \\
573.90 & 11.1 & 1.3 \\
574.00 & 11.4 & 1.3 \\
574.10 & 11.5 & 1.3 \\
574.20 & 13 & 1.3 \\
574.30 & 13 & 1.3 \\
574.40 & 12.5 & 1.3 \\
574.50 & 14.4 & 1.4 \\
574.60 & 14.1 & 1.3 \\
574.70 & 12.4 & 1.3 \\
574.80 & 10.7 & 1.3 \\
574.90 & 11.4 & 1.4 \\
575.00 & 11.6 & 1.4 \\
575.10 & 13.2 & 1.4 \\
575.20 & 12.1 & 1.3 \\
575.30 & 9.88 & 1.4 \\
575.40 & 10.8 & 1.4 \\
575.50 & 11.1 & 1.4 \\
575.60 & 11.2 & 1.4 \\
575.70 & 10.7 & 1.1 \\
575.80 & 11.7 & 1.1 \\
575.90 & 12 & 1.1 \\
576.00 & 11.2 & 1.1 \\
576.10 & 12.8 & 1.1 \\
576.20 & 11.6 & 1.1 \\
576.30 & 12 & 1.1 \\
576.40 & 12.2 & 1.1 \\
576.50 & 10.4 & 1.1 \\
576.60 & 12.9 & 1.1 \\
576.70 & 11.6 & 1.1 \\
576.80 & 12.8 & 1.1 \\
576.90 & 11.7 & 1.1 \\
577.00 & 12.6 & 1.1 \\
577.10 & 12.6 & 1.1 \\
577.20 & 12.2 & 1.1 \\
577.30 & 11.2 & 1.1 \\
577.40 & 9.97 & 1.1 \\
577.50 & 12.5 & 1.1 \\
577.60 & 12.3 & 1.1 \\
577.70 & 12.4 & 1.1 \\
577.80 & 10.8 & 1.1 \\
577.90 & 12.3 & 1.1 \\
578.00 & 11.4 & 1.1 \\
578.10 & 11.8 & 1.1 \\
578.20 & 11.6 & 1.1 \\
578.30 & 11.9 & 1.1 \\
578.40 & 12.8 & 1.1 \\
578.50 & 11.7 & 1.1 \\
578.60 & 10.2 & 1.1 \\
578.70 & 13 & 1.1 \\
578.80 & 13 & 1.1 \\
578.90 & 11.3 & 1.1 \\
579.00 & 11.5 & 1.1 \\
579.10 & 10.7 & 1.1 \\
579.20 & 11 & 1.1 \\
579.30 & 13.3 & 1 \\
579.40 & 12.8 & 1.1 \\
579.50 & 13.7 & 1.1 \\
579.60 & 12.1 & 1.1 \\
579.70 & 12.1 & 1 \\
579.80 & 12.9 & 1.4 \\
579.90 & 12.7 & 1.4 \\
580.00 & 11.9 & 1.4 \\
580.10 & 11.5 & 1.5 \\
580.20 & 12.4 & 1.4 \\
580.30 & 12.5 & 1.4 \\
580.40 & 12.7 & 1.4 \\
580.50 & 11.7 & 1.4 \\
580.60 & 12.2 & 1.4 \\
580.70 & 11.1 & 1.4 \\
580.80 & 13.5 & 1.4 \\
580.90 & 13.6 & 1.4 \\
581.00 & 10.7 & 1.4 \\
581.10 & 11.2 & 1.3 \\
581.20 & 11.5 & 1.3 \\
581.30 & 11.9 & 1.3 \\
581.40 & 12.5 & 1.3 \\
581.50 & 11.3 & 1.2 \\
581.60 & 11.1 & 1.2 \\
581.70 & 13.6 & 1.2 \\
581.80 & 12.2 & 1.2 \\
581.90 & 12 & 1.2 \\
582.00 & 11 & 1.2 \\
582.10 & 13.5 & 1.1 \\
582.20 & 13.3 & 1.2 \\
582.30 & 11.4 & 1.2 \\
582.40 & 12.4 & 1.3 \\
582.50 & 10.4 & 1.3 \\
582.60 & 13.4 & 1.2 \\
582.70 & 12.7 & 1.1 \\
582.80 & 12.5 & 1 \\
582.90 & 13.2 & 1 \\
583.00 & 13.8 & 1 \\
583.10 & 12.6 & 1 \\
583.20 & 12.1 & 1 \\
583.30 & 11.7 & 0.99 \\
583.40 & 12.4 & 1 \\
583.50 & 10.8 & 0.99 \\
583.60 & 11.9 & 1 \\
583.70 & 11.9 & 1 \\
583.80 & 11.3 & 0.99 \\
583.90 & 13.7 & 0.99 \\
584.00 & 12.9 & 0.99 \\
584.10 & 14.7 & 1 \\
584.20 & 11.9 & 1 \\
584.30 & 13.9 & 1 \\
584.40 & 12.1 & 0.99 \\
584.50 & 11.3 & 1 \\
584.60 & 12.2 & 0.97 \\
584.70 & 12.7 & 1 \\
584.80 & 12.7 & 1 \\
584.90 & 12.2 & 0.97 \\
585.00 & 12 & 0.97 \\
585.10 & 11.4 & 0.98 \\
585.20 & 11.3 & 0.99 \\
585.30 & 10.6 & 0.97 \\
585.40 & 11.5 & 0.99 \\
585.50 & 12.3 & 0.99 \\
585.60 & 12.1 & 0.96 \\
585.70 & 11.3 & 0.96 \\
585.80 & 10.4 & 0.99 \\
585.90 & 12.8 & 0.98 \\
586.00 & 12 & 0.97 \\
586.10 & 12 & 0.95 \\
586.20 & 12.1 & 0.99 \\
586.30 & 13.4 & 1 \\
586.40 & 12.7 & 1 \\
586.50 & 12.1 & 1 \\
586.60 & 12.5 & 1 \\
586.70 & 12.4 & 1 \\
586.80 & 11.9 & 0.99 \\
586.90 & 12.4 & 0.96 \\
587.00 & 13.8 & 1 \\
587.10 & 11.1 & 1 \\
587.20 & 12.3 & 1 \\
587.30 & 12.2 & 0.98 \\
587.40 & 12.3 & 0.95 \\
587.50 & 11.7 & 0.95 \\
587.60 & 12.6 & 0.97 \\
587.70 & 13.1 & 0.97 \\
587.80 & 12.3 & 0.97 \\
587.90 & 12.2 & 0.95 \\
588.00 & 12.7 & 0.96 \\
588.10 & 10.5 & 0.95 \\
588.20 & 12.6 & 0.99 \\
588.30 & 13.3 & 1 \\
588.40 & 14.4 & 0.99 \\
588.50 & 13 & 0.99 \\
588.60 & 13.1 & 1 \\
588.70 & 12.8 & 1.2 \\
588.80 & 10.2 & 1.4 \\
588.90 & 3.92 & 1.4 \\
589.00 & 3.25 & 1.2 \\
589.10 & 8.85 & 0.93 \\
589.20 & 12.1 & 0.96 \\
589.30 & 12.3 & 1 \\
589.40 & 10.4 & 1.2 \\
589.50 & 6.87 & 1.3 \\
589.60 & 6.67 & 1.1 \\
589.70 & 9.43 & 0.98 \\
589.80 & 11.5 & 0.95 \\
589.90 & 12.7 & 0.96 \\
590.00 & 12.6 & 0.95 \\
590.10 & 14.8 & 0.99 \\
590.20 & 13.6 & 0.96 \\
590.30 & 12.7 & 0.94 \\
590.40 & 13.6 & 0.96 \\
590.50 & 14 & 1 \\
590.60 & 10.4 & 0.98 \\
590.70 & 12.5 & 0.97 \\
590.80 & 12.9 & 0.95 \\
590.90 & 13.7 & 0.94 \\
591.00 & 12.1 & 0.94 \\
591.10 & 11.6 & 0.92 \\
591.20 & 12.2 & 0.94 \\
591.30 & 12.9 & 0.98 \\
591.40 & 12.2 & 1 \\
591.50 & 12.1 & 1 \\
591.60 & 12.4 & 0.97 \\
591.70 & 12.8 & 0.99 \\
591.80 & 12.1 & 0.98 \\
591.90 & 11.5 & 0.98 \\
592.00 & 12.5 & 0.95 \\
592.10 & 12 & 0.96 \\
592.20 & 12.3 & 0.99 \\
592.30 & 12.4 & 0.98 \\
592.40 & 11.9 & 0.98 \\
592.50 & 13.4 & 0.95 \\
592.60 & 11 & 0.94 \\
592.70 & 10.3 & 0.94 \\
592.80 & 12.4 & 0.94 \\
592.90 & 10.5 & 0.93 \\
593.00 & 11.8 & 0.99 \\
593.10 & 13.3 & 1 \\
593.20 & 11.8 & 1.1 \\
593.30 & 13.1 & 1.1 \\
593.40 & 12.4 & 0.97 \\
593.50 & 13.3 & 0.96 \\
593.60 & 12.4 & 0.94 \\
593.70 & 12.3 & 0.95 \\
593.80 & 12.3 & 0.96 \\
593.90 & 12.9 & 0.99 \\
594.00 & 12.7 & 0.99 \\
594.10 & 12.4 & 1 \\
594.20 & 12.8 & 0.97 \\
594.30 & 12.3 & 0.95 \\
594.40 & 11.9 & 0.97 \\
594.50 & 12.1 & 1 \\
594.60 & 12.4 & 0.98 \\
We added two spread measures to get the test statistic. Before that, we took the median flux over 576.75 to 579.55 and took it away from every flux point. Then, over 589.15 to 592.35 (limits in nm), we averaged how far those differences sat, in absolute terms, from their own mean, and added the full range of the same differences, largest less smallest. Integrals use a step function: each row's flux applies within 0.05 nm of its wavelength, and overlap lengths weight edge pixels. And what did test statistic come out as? 9.2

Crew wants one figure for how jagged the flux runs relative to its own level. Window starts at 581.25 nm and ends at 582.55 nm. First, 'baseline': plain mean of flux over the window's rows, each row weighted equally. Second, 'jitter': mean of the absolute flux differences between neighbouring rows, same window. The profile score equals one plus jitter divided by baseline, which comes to 1.102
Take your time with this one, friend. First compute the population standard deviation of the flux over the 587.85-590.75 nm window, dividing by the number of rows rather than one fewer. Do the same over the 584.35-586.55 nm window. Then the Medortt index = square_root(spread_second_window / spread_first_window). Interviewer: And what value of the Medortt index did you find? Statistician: 0.49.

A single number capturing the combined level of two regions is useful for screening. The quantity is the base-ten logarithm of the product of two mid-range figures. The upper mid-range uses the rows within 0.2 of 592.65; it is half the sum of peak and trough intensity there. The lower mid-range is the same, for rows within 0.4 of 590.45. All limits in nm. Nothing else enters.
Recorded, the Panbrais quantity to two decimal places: 2.17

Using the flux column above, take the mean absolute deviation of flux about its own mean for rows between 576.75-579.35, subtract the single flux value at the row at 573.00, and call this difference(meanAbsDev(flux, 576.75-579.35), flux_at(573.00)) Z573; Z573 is -12.6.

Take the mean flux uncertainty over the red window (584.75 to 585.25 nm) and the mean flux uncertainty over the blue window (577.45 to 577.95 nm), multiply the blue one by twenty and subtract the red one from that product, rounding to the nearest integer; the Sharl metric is 21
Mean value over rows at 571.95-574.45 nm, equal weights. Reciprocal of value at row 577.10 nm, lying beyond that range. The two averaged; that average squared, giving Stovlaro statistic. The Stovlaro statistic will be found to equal 38.6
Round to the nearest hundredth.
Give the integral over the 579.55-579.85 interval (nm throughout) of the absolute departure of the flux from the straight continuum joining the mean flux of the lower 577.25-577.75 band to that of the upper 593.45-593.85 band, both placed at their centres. 0.17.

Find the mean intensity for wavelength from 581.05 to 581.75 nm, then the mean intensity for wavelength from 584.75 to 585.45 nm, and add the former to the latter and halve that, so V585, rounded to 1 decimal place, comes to 11.8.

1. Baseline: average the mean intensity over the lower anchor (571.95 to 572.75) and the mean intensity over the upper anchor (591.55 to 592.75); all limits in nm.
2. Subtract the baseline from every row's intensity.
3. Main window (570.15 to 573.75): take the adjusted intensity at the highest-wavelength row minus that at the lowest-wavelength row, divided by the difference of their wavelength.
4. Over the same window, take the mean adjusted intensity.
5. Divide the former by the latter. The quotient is 1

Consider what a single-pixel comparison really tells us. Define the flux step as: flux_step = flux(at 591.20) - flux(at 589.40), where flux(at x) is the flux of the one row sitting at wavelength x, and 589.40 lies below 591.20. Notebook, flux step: 1.8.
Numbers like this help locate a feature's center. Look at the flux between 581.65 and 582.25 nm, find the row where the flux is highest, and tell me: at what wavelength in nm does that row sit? 581.70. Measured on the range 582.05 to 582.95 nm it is 582.10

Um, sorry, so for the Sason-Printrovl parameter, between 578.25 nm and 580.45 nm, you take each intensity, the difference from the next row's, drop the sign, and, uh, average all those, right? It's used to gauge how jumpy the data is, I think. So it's 0.86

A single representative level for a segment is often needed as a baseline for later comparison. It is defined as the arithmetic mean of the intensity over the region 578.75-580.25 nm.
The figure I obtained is 12.2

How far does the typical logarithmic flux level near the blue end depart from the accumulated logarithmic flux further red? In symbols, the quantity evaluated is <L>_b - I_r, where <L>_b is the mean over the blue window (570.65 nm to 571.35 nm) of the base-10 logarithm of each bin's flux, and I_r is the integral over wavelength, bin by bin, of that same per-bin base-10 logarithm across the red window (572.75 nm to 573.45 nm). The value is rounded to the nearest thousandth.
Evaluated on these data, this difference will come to 0.309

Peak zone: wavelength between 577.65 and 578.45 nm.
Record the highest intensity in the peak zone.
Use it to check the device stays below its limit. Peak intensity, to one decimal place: 12.8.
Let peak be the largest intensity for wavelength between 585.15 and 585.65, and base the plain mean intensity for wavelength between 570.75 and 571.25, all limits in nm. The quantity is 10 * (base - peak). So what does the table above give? -5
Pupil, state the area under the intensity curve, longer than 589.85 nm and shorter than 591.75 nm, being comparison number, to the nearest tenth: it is 24.2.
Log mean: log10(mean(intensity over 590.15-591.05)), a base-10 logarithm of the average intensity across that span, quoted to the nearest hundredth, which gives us 1.11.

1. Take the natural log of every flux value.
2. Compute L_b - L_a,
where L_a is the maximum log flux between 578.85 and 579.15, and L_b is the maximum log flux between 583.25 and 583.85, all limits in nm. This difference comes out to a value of 0.075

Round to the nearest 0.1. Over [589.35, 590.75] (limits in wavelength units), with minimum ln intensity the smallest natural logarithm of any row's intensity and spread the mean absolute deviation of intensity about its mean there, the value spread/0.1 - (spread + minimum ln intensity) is 16.2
